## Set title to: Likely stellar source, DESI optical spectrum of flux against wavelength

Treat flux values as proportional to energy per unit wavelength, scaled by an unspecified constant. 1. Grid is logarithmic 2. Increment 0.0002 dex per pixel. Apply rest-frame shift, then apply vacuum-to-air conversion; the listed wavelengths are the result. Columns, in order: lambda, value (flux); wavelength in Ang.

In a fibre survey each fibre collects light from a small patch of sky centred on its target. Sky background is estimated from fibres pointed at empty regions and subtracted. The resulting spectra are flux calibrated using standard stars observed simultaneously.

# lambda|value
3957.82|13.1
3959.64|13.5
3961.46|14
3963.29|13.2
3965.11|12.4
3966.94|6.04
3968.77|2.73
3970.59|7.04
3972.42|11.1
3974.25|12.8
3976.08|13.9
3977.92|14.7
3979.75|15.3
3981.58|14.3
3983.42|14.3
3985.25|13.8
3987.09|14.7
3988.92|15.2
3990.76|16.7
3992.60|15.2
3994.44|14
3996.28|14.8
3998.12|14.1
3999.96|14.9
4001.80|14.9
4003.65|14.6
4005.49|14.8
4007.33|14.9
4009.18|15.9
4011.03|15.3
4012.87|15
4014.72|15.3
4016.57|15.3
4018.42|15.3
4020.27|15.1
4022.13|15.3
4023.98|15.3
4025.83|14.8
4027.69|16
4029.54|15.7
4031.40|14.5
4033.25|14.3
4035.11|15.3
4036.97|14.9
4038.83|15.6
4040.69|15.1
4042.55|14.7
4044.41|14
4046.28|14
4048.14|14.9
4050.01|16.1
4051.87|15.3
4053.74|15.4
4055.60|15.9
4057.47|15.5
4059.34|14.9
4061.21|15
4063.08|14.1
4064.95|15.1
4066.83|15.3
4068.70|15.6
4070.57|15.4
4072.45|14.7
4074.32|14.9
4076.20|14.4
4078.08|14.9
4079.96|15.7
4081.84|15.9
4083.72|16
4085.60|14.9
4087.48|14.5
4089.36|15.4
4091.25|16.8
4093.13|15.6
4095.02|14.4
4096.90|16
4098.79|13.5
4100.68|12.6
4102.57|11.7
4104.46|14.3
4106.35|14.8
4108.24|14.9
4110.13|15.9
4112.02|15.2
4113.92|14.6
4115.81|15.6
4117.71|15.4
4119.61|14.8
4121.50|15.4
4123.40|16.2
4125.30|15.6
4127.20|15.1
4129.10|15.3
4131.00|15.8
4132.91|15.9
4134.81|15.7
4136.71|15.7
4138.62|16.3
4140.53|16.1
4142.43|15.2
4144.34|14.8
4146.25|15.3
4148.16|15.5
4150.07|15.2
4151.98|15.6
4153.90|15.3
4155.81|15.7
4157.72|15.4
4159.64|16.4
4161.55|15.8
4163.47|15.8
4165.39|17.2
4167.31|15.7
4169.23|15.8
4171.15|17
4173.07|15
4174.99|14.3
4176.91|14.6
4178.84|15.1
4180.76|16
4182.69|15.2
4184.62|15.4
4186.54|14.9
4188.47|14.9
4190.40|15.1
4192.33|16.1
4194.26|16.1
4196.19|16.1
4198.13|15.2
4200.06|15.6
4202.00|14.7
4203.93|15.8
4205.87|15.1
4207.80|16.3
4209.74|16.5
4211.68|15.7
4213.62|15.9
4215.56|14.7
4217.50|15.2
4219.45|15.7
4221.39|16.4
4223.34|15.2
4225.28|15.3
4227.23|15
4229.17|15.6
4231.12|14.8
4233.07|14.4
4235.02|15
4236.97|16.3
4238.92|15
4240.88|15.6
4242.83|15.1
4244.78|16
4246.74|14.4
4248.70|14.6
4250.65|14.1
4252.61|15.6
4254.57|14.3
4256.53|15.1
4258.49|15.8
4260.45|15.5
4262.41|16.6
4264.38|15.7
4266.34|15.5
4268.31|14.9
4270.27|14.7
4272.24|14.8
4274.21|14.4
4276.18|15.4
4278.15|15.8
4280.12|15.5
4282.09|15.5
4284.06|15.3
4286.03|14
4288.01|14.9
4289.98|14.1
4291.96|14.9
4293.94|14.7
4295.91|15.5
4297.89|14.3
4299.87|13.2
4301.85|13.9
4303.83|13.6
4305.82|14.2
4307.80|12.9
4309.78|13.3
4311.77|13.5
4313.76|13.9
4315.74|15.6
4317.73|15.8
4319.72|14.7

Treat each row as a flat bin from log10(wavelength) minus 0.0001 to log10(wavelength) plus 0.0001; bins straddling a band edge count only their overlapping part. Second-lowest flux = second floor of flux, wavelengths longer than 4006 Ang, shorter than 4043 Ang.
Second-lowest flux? 14.5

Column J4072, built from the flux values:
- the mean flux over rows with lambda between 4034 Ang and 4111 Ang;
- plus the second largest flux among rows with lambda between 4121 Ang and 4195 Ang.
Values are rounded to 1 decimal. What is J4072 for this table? 32.0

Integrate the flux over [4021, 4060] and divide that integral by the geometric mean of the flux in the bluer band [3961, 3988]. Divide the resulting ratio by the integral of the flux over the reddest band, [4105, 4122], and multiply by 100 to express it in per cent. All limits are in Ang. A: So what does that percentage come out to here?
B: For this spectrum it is 21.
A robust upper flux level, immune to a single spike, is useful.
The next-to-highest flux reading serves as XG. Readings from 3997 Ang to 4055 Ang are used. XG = 16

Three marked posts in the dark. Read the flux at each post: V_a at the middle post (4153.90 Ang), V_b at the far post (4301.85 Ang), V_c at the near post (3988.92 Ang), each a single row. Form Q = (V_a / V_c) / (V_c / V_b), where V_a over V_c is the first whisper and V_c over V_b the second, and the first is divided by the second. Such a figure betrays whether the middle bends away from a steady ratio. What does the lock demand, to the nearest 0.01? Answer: 0.92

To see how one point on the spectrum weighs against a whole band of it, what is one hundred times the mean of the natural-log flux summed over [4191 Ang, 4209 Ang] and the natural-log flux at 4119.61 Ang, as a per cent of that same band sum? 55.4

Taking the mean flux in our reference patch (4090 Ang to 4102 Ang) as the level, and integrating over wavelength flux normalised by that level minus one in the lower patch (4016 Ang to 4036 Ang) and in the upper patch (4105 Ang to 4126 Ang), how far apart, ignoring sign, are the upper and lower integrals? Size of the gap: 0.20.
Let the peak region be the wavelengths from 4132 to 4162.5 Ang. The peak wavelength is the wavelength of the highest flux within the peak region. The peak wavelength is 4159.64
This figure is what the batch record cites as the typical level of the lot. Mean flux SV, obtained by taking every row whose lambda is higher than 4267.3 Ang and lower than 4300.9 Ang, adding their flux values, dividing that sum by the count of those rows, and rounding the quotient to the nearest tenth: 14.8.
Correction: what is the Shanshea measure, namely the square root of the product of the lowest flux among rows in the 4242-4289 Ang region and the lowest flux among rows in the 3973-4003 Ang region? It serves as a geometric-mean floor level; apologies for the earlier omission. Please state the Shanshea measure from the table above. 13.4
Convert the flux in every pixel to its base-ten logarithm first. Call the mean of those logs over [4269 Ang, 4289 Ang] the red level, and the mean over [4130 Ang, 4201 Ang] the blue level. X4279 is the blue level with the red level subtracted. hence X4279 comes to 0.02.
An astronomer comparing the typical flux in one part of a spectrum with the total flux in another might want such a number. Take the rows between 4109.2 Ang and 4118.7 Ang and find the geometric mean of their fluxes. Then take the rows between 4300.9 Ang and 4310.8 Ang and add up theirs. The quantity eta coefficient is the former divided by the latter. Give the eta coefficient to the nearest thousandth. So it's 0.226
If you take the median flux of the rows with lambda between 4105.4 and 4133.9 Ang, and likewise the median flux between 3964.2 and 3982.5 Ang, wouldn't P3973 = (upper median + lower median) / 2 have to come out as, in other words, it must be 14.0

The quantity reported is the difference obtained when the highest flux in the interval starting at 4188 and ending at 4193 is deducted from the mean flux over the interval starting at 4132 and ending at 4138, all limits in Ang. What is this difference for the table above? -0.3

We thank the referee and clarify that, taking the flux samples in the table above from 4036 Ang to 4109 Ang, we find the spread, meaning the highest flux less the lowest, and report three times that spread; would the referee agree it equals 15.3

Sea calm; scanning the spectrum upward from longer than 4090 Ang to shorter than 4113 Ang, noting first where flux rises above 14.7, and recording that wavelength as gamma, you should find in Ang 4091.25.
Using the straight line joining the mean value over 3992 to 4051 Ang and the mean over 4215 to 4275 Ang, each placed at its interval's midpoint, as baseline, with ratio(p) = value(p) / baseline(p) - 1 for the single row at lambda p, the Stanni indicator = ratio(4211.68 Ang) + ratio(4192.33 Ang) 0.097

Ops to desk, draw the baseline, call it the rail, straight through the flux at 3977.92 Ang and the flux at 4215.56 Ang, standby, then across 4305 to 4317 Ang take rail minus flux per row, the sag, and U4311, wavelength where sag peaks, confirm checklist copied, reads 4307.80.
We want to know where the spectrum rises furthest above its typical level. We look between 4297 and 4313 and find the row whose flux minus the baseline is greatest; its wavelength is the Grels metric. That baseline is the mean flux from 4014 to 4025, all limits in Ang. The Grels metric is 4297.89 Ang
